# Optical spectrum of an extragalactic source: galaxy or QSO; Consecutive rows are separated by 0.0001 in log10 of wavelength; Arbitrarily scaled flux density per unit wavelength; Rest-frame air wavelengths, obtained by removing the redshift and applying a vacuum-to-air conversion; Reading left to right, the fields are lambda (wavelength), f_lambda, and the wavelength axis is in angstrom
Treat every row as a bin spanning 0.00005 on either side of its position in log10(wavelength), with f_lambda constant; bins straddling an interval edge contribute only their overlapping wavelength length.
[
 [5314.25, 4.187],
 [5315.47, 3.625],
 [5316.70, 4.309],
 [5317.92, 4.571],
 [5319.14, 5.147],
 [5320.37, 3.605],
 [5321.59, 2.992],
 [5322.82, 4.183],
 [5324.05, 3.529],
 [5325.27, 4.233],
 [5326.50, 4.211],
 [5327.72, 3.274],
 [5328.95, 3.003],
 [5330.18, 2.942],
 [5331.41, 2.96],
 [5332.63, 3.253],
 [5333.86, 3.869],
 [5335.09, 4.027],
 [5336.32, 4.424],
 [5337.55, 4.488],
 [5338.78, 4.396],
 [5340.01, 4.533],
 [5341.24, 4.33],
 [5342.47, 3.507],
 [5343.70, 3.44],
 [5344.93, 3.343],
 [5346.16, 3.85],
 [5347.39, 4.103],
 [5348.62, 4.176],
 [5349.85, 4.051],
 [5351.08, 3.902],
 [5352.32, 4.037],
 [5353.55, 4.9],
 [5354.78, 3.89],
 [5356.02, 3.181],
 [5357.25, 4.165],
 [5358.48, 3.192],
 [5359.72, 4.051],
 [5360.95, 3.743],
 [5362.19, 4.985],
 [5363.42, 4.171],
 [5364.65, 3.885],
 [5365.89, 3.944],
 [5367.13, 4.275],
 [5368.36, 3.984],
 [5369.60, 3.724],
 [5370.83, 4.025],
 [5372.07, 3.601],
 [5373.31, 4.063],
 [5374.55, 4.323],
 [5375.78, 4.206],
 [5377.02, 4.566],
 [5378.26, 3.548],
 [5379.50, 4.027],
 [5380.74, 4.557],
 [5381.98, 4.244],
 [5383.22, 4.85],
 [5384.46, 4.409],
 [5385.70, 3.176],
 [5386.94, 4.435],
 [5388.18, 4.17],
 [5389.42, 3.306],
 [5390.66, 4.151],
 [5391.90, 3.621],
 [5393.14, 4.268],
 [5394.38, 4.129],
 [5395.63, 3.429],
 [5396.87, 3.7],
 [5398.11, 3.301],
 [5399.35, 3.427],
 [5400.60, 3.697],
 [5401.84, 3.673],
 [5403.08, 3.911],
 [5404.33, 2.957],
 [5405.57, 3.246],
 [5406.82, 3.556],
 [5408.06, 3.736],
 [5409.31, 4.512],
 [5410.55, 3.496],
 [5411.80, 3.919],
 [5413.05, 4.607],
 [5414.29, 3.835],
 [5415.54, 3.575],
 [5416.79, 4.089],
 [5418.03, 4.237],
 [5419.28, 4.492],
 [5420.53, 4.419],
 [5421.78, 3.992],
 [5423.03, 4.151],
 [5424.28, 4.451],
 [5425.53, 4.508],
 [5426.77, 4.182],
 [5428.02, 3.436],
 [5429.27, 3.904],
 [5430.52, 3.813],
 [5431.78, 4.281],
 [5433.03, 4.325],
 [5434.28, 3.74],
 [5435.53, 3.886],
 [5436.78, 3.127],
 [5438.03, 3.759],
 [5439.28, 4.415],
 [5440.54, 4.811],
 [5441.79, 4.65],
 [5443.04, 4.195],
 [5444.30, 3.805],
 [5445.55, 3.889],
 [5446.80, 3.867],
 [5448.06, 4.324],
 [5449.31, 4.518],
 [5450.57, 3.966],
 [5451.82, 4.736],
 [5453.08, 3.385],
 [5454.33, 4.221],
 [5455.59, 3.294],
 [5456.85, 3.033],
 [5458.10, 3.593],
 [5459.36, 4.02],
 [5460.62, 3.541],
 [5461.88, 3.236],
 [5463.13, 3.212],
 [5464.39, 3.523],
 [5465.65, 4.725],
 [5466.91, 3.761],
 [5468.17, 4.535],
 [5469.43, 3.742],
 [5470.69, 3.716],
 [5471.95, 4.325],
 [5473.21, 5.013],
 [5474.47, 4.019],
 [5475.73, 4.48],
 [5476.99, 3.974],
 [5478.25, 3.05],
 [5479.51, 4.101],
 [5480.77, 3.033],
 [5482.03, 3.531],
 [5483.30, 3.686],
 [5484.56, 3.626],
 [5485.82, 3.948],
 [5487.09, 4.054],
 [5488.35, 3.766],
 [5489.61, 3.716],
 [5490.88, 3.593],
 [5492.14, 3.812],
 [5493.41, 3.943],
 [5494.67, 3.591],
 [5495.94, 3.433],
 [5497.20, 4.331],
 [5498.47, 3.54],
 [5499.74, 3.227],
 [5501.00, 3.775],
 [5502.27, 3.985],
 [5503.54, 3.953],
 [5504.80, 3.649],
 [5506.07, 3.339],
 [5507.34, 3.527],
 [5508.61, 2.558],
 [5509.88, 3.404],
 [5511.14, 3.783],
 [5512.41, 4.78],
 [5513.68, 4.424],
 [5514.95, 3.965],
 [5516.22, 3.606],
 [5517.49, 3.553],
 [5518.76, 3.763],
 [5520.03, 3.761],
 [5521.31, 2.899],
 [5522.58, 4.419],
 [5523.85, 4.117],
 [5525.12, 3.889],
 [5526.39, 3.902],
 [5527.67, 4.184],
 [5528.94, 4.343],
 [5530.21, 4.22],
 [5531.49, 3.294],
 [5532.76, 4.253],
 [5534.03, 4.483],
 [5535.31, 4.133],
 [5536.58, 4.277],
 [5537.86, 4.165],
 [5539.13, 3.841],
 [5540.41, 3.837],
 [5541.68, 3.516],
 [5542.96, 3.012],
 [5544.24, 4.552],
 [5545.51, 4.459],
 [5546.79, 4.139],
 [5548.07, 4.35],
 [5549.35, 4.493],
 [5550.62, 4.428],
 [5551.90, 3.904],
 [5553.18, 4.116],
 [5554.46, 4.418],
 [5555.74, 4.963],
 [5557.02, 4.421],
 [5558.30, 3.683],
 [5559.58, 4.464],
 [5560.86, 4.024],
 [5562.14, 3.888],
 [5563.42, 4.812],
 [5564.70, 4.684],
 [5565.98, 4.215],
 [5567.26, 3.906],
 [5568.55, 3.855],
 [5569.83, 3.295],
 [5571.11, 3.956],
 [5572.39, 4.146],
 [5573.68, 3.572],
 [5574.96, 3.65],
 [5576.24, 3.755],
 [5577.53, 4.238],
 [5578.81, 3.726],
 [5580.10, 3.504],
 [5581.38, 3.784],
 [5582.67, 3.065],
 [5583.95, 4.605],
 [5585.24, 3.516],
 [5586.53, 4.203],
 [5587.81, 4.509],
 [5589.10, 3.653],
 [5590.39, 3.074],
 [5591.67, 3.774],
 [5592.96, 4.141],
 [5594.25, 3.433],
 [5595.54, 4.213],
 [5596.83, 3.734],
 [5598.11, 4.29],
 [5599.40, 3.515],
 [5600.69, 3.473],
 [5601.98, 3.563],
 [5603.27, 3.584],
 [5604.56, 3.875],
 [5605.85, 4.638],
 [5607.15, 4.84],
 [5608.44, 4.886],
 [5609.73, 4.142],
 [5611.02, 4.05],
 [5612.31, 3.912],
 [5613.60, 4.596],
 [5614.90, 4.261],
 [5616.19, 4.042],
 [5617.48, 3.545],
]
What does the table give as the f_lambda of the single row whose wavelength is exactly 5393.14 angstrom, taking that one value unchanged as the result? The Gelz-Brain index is 4.268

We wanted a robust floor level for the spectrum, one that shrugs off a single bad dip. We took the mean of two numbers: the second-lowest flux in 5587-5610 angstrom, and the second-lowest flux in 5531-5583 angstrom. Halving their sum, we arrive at 3.25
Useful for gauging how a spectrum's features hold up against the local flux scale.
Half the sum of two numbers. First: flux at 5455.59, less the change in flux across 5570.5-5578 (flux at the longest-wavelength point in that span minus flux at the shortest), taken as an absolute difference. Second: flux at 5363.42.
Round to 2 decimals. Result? 3.59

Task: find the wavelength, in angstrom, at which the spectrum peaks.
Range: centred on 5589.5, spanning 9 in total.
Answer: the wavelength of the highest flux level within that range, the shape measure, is 5587.81 angstrom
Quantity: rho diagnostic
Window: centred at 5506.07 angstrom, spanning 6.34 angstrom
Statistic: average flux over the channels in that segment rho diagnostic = 3.41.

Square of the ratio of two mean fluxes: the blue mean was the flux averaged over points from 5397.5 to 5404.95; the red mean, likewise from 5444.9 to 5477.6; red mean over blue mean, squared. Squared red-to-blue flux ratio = 1.28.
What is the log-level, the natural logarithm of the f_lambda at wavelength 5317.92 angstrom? 1.52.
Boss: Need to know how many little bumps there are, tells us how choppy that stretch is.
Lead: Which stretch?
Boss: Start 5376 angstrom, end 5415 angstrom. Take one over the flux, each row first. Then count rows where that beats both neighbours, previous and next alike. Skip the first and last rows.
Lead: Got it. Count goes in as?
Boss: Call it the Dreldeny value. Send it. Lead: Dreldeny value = 10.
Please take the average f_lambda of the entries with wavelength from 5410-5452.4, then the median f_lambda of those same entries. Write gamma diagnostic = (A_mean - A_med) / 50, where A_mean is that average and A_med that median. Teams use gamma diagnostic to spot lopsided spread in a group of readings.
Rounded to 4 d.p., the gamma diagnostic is -0.0004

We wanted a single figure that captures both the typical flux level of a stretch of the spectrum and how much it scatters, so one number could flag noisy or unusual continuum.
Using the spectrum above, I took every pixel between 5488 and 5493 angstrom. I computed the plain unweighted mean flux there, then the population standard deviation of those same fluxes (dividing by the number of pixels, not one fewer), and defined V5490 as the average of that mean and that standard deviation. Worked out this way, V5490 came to 1.90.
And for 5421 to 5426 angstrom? 2.24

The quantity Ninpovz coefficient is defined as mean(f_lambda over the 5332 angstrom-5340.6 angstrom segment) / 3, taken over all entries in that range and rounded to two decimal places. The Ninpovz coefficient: 1.38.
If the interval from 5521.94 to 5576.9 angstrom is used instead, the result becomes 1.36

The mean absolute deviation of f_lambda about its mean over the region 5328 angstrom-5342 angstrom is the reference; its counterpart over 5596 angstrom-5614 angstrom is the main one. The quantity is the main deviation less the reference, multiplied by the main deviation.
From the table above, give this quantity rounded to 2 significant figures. -0.068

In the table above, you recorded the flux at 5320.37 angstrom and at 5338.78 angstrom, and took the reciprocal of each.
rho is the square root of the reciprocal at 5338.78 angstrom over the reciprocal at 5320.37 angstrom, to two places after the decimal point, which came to 0.91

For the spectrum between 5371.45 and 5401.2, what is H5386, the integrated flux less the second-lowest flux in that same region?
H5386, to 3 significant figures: 115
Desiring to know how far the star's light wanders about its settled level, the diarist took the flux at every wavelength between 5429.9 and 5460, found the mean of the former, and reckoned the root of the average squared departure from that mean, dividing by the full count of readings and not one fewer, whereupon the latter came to 0.48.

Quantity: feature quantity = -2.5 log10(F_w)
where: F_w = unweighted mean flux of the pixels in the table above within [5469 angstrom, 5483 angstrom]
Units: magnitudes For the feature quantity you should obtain -1.48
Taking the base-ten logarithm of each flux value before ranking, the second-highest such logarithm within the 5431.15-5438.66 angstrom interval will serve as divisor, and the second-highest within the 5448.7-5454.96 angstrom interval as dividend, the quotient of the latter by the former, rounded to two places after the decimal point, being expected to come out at 1.04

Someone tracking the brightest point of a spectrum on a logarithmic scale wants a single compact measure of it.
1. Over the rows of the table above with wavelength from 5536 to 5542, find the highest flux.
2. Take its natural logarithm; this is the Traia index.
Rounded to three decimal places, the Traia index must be 1.453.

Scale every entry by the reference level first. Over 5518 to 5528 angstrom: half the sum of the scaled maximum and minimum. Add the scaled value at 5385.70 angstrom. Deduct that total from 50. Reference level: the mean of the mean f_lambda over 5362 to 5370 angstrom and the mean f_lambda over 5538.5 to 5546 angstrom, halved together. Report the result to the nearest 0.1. 48.3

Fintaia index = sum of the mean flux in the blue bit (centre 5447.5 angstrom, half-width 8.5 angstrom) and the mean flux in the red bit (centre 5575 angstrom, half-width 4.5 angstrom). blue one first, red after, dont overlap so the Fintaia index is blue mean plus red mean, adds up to 8.01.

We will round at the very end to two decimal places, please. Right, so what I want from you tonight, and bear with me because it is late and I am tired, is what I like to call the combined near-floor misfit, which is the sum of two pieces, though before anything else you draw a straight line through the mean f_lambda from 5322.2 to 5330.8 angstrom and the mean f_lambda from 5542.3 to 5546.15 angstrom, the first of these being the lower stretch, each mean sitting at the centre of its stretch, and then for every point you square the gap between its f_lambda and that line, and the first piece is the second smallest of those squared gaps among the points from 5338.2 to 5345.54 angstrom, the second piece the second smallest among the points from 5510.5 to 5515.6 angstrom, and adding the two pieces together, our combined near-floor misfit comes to 0.07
